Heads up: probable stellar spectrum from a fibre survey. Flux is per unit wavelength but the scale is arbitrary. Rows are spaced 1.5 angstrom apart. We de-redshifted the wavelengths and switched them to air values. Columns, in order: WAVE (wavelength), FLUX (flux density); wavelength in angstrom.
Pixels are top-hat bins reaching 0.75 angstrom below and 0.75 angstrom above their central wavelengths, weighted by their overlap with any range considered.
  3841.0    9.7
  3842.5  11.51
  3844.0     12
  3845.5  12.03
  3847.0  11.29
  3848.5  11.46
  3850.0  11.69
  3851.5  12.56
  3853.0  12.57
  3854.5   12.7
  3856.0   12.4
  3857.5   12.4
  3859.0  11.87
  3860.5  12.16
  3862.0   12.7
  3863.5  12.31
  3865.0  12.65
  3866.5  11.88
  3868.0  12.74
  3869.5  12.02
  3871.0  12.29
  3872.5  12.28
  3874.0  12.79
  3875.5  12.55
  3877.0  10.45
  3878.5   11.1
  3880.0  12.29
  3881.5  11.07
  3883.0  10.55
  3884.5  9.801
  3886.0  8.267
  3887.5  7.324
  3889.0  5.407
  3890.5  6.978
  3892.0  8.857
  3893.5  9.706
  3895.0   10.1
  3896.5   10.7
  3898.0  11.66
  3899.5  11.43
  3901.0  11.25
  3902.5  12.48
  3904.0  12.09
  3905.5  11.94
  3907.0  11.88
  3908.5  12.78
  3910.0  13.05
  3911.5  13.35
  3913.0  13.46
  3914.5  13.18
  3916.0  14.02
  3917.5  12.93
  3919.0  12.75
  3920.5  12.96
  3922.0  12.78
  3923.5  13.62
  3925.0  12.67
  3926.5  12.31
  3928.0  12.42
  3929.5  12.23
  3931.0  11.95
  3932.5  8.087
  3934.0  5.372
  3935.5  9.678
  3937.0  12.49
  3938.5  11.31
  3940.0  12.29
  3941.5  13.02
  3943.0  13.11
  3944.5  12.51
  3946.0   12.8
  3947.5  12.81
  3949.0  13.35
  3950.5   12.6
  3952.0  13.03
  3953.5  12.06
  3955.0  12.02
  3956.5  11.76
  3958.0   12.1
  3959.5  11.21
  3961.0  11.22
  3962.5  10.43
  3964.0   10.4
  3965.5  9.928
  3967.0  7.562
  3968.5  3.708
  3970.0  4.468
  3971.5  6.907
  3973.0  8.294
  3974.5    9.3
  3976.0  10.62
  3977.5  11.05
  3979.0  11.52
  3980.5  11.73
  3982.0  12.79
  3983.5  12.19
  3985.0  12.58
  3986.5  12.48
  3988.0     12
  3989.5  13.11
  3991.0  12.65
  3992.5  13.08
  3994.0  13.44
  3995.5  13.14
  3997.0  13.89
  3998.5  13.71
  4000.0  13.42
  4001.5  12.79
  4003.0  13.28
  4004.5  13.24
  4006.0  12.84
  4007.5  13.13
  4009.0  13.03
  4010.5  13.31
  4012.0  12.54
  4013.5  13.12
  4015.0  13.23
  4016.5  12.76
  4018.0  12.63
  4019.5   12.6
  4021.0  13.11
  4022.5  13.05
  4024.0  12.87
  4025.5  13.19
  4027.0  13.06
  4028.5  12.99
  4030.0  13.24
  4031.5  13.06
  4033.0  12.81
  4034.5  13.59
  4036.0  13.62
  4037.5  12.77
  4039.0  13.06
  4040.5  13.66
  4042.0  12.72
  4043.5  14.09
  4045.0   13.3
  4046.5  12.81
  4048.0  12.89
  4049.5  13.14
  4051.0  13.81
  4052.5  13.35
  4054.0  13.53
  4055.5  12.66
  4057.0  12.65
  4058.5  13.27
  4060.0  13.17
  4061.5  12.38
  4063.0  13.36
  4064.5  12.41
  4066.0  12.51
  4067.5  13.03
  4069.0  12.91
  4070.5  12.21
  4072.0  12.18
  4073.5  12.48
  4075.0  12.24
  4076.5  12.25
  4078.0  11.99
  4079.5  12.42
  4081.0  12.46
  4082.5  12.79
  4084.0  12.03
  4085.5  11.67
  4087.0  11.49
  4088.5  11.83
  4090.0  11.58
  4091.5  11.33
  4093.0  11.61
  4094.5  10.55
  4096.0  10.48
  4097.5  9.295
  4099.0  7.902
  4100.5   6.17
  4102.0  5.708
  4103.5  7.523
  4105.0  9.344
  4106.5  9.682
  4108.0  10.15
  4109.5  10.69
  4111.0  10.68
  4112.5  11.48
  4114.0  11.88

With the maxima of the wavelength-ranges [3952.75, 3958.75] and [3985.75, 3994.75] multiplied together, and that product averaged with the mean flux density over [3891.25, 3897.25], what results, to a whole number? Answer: 86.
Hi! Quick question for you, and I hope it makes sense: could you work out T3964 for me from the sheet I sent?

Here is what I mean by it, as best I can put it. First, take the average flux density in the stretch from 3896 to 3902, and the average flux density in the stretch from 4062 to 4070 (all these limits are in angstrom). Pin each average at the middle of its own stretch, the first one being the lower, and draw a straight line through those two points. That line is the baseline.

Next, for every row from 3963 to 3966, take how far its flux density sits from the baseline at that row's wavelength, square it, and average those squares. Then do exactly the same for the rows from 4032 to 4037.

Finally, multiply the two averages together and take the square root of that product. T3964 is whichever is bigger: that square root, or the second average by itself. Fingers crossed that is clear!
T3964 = 1.5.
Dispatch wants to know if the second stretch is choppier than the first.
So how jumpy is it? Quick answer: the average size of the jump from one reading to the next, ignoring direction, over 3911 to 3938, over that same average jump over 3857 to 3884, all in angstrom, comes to 1.7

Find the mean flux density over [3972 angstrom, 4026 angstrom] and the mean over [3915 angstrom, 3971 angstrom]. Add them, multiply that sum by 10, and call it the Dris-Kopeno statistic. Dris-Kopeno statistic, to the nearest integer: 239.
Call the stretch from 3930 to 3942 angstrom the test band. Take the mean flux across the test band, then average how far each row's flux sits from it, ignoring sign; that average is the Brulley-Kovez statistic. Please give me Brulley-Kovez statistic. 2.1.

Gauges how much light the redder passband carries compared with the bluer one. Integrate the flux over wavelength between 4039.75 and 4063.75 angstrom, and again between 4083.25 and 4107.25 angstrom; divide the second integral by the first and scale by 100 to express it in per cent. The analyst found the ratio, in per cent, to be 75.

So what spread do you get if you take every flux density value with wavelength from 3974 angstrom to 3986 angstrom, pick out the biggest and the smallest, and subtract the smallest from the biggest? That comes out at 3.49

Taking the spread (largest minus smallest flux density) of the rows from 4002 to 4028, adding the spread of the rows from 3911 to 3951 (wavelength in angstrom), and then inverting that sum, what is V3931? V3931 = 0.106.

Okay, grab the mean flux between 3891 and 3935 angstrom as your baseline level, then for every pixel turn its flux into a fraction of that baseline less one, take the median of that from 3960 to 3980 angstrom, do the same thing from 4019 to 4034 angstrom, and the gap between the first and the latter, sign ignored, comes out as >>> 0.27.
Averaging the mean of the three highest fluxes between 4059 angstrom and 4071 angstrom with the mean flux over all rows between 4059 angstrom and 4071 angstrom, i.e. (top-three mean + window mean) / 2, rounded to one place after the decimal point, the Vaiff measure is 13.0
